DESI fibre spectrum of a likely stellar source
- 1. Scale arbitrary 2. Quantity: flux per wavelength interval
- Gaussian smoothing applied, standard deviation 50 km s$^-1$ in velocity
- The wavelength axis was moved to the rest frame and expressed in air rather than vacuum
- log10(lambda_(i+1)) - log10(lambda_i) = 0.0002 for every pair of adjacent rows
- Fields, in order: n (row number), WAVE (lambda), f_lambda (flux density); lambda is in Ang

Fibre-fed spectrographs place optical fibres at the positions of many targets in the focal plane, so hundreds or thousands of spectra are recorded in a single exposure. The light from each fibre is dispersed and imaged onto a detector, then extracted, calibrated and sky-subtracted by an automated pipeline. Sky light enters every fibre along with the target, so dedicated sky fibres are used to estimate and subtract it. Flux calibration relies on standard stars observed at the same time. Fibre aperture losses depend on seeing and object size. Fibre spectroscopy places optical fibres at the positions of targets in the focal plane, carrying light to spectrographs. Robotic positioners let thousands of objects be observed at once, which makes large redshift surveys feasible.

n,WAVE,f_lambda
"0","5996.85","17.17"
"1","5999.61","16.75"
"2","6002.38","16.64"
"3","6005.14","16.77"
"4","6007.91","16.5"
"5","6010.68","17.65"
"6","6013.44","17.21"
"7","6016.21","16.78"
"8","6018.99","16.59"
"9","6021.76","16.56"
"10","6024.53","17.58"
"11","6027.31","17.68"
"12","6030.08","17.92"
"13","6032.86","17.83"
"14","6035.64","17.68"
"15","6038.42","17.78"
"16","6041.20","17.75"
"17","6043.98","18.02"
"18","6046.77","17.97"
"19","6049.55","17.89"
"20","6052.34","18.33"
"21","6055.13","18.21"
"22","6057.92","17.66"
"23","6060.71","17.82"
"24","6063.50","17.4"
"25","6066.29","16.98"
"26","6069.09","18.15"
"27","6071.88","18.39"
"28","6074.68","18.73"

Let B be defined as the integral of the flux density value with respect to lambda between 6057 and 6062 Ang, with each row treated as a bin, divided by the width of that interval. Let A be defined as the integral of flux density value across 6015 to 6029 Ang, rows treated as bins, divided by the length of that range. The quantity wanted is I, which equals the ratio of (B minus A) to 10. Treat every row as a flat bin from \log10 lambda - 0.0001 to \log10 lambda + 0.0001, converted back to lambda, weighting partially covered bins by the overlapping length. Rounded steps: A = 17.1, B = 17.7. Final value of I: 0.069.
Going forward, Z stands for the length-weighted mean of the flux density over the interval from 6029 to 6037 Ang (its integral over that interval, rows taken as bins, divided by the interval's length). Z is 17.80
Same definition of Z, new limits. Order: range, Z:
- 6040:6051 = 17.91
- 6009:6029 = 17.16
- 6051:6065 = 17.88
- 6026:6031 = 17.81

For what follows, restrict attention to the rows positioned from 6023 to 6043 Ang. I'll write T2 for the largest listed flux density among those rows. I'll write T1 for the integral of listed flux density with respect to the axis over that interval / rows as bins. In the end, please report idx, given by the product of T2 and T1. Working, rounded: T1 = 355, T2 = 17.92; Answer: 6361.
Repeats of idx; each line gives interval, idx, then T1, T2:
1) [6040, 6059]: 6262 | 342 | 18.33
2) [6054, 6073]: 6216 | 338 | 18.39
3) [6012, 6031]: 5849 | 326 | 17.92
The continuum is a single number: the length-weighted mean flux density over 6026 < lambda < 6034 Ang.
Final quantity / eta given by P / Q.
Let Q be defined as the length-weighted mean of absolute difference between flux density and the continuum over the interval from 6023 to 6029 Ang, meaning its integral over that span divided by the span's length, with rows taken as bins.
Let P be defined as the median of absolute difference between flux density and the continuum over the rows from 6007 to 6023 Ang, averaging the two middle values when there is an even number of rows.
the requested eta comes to 5.4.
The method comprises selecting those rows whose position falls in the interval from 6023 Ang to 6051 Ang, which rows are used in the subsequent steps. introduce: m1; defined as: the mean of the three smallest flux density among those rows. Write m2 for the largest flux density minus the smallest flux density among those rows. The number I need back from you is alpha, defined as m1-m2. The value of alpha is 17.2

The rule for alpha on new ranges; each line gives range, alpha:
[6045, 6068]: 16.0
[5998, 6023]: 15.4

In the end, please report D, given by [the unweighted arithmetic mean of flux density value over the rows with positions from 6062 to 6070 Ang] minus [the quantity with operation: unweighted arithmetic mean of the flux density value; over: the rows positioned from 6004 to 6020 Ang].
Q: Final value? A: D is 0.6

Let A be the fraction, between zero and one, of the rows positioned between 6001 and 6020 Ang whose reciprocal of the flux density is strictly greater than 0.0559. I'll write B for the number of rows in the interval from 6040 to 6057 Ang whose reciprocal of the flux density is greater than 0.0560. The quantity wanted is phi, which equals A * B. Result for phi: 1.0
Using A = 1.00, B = 1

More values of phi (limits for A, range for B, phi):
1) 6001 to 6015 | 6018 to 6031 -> 4.0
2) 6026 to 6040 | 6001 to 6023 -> 6.4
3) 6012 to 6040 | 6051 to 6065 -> 2.7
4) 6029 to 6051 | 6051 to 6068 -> 2.0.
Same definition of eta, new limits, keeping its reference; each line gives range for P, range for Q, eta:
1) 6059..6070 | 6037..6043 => 5.8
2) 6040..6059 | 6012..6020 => 0.2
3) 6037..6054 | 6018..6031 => 0.2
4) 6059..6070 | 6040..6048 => 2.6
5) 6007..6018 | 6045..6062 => 3.8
